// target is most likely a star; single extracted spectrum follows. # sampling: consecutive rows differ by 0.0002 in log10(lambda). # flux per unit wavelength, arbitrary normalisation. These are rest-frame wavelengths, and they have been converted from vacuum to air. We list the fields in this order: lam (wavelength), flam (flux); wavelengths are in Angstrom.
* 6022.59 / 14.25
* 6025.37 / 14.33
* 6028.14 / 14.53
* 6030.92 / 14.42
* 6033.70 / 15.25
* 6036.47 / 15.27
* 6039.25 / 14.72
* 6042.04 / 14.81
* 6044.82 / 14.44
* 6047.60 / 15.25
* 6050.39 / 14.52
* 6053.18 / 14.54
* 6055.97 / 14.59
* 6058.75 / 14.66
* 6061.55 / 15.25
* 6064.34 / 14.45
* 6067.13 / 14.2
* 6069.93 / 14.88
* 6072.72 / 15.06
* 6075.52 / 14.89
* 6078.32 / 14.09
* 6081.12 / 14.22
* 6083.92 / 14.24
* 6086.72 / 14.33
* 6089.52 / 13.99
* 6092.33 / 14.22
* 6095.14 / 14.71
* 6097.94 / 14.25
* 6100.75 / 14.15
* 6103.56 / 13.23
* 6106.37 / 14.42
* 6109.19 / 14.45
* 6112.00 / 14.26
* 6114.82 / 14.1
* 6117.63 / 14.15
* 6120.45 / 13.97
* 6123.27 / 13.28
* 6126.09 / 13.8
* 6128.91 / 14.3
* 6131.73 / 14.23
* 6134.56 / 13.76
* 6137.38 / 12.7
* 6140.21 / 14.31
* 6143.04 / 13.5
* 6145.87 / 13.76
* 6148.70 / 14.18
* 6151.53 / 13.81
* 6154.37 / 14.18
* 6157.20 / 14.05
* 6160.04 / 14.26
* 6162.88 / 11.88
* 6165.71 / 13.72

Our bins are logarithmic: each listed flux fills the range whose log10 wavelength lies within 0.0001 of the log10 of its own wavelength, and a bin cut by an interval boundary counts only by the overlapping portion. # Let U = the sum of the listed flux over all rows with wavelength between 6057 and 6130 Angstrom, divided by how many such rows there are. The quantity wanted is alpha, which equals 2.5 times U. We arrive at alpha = 35.7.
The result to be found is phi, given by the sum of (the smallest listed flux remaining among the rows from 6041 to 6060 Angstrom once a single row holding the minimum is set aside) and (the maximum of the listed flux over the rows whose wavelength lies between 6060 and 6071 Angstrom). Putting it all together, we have 29.8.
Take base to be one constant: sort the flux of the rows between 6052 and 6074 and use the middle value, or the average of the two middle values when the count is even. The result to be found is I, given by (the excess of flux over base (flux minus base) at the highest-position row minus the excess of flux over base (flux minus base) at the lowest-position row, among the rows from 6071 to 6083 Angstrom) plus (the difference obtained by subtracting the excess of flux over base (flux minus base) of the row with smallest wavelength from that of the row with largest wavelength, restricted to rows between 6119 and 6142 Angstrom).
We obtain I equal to -0.50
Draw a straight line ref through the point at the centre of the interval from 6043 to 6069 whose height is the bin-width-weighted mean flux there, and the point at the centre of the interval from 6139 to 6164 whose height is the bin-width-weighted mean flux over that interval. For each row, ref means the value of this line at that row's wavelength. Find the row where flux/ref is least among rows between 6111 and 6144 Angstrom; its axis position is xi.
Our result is 6137.38 Angstrom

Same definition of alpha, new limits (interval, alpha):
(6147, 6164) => 34.3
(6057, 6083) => 36.6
